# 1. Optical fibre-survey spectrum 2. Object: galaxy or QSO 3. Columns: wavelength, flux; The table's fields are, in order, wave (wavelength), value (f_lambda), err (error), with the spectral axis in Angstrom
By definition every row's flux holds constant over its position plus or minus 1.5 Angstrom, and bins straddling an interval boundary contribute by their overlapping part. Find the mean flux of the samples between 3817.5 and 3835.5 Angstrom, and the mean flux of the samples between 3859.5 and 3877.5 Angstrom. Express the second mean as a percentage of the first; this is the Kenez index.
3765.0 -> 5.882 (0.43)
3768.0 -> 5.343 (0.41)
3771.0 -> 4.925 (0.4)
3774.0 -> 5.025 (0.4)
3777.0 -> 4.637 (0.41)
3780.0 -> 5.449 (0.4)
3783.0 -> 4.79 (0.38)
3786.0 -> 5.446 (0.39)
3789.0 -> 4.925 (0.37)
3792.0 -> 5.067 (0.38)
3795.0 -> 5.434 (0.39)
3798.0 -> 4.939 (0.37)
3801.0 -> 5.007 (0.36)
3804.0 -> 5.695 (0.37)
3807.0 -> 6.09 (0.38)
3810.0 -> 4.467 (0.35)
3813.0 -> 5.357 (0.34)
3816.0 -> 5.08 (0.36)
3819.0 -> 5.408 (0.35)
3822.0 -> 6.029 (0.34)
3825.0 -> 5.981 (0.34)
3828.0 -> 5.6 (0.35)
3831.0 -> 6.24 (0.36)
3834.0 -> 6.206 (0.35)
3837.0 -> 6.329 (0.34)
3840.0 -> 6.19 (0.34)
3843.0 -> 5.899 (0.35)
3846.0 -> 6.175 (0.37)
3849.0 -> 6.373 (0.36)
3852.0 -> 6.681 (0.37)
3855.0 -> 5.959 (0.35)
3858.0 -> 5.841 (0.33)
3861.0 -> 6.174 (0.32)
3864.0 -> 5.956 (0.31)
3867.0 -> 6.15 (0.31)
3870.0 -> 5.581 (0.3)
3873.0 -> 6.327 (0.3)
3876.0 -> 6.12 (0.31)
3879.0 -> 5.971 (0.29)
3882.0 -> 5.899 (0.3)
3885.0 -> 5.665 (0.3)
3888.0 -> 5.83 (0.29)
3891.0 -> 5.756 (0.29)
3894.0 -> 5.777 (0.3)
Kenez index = 102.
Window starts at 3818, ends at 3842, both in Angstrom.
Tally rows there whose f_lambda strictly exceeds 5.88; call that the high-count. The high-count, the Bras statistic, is 6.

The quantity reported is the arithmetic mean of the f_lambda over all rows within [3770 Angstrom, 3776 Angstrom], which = 5.0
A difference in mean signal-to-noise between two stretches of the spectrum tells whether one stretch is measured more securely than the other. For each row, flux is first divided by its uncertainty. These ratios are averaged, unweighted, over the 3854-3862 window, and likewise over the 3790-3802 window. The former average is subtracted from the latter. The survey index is -4.4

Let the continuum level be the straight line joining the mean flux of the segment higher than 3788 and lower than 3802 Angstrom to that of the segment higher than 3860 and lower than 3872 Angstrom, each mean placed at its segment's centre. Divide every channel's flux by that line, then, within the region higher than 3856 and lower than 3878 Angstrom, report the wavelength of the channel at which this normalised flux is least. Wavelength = 3870.0 Angstrom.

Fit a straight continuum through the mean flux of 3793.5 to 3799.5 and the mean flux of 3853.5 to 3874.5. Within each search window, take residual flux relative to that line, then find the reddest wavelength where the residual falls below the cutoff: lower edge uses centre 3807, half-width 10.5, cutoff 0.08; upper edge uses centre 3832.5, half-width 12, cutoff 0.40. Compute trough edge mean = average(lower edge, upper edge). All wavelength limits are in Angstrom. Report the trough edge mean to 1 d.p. 3829.5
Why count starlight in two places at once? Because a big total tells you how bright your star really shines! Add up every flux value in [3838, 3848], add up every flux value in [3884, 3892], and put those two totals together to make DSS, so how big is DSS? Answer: 35.5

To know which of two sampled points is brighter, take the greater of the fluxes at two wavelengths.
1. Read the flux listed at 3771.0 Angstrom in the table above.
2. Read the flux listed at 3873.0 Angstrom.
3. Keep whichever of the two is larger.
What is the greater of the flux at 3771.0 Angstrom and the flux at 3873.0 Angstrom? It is 6.33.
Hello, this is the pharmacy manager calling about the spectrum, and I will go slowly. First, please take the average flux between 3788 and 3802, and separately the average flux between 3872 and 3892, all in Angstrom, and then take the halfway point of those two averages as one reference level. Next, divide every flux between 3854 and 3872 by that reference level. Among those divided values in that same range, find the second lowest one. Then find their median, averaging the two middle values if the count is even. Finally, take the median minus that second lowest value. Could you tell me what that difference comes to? 0.021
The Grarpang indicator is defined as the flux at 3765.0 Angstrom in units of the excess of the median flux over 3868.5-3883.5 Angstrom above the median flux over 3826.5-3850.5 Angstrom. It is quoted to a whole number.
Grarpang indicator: -26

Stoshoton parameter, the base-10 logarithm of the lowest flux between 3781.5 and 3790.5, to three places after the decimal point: 0.680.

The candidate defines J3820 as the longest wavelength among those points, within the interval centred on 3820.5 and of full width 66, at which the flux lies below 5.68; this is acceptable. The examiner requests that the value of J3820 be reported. 3828.0 Angstrom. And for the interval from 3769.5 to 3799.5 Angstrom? 3798.0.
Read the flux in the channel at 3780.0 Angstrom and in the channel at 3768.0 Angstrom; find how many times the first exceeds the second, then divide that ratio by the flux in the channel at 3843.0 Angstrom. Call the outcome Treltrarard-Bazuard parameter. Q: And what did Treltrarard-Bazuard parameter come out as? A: 0.173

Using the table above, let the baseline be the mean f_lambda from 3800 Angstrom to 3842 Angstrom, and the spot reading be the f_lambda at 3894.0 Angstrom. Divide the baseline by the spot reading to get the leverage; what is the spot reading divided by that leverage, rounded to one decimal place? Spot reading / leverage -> 5.9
